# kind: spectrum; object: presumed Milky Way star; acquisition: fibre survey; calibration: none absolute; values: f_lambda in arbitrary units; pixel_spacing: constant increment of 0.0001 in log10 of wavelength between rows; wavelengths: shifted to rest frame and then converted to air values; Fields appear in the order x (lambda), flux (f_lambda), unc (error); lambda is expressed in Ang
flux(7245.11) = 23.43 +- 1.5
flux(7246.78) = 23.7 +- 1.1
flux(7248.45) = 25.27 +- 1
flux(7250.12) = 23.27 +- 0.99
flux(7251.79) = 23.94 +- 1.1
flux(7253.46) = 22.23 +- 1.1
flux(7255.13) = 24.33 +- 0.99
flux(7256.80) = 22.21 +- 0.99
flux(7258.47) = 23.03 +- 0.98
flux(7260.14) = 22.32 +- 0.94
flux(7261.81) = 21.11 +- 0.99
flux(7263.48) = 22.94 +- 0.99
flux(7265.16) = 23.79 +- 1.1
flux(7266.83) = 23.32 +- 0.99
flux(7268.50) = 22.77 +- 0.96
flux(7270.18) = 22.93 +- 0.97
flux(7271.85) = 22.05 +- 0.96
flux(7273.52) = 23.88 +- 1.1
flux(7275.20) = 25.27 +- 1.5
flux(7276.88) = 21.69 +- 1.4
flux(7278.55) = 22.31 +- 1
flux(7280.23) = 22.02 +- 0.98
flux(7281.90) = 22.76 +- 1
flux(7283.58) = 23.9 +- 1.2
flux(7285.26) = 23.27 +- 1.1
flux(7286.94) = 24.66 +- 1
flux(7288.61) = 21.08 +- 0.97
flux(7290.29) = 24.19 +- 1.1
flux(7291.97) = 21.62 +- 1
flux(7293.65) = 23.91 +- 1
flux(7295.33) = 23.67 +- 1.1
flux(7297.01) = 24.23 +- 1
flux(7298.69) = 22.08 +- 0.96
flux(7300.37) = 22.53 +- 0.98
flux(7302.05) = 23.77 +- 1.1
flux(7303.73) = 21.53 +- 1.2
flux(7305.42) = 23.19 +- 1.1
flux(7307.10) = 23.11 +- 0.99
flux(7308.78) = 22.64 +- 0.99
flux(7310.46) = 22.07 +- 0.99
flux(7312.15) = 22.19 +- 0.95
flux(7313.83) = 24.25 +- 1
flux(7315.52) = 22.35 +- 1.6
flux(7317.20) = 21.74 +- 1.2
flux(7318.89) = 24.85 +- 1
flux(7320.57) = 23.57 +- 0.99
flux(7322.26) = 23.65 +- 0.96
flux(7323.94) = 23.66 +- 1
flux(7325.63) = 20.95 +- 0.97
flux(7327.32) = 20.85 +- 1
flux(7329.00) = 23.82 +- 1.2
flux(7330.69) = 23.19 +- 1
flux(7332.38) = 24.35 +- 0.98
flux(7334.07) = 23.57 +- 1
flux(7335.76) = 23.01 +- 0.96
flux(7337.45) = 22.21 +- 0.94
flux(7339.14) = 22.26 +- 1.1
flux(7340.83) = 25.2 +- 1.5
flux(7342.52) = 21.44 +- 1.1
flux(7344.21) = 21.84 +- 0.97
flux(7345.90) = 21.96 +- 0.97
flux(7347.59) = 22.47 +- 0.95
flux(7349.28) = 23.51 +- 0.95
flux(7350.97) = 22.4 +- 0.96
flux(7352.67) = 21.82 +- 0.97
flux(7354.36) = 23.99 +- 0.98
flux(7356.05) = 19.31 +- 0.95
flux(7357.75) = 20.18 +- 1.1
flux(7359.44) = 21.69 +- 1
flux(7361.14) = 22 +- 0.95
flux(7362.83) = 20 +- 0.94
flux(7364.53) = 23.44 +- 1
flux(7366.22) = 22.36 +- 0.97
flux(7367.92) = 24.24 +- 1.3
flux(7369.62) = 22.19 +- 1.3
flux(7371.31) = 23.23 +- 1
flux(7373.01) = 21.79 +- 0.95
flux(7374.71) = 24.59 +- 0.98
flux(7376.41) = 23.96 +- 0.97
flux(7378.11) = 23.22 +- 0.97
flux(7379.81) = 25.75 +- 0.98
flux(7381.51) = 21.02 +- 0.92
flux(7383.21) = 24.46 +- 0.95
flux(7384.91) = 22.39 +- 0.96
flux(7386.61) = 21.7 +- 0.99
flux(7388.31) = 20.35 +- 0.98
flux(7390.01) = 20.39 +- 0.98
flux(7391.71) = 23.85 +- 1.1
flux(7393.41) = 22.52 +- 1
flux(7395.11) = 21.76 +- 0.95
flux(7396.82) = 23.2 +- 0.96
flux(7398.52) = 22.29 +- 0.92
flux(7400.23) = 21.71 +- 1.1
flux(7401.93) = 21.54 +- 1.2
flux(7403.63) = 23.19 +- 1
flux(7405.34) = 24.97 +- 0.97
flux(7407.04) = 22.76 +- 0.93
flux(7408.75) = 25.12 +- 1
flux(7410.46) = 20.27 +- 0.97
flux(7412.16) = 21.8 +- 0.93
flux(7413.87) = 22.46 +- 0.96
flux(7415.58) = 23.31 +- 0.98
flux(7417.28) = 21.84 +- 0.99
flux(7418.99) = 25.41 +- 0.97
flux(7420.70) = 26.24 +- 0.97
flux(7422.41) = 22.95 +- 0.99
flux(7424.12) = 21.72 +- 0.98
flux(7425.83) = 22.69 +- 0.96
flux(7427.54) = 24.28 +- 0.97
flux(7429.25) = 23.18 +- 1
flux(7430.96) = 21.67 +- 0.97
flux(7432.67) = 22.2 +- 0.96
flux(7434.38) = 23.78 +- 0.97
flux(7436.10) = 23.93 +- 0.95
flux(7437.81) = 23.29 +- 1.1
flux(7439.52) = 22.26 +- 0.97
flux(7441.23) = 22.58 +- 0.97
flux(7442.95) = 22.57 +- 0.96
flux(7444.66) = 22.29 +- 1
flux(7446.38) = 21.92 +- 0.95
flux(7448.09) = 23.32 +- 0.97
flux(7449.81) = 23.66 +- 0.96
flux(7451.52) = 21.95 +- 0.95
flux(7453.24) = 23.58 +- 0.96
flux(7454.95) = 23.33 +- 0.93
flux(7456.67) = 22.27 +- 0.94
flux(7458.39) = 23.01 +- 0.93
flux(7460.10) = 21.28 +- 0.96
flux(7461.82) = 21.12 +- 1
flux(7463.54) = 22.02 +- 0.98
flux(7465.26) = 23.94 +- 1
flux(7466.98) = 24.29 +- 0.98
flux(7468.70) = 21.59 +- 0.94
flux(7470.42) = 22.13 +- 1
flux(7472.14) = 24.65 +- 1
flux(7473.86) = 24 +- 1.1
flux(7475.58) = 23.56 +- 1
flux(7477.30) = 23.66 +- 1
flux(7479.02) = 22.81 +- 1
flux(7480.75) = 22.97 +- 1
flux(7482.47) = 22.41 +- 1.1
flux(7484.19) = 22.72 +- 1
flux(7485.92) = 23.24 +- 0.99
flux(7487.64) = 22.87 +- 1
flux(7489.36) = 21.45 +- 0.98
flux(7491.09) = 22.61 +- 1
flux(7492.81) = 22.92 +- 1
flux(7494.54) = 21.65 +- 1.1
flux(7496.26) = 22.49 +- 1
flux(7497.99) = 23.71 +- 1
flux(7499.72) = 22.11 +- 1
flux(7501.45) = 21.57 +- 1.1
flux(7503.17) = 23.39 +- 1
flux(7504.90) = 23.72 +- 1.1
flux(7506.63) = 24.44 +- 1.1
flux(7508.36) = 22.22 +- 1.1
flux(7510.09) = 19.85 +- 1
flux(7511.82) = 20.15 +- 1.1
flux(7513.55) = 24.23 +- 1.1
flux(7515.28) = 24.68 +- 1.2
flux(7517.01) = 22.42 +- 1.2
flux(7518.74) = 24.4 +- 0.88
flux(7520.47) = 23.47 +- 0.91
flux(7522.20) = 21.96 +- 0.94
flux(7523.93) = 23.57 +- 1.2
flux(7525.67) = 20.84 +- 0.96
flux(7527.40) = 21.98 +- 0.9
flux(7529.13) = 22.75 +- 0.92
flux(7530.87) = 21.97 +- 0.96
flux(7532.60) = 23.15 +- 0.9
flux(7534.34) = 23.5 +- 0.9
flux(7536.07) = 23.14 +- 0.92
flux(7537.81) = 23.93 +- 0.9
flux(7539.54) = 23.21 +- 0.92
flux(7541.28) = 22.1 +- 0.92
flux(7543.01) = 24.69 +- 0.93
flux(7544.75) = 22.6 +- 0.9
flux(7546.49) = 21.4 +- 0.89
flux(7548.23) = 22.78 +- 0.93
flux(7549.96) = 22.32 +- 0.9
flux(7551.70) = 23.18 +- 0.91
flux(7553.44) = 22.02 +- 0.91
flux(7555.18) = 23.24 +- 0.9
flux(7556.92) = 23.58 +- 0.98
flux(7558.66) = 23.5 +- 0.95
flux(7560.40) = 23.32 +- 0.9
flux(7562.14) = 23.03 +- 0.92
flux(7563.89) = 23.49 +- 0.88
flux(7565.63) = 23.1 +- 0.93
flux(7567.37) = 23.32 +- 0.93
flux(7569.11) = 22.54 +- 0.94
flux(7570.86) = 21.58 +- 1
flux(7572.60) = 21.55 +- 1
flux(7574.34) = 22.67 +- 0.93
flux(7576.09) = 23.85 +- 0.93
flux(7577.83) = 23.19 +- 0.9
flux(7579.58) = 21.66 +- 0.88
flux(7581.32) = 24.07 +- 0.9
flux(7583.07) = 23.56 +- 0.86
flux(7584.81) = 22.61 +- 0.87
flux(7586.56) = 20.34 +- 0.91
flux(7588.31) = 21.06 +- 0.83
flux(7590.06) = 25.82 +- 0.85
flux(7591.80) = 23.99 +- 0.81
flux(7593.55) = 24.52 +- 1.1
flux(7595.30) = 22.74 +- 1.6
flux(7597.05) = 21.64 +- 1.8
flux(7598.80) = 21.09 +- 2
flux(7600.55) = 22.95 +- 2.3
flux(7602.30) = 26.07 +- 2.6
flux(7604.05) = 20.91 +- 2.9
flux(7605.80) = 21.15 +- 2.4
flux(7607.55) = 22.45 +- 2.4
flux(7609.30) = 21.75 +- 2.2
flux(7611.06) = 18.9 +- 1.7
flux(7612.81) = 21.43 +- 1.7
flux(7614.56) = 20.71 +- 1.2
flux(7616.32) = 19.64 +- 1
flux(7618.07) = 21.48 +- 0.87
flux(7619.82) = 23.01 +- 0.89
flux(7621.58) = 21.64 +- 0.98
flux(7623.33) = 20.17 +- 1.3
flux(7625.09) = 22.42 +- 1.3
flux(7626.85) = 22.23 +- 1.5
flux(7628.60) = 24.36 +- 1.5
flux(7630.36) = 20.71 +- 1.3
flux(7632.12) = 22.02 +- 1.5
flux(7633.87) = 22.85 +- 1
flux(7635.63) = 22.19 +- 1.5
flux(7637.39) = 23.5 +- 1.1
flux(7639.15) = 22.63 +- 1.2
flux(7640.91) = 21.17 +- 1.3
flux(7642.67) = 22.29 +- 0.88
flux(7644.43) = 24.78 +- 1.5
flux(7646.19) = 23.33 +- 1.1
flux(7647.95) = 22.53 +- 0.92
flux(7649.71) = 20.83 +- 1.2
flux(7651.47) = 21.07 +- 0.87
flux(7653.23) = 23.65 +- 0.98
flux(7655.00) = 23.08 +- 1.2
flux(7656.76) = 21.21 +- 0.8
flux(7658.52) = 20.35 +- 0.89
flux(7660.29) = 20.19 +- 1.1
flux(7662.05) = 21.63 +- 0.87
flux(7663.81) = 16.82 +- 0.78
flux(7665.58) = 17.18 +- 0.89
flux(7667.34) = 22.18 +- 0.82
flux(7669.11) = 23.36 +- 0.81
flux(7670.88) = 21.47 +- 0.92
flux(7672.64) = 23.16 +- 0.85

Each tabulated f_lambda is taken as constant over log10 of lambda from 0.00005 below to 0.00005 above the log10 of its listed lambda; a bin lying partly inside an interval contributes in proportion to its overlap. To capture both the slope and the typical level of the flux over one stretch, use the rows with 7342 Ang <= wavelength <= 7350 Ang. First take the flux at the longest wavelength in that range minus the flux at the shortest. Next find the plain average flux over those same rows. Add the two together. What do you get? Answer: 24.3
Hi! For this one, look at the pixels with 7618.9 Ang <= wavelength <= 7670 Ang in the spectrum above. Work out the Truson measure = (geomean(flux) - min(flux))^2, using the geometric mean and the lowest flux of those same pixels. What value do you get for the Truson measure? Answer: 24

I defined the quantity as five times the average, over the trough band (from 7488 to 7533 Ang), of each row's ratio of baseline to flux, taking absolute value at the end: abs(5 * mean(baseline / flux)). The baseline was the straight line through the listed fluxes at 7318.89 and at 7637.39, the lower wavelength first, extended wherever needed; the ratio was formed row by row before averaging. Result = 5.33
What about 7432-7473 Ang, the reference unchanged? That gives 5.34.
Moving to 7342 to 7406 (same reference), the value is 5.51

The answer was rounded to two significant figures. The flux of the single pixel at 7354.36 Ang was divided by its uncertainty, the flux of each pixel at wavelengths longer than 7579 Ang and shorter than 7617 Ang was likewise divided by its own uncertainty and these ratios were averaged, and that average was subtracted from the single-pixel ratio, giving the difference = 6.9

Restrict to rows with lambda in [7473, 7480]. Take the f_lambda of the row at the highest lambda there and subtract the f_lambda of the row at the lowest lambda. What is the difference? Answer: -1.2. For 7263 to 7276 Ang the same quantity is 2.3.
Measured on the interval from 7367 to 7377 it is -0.3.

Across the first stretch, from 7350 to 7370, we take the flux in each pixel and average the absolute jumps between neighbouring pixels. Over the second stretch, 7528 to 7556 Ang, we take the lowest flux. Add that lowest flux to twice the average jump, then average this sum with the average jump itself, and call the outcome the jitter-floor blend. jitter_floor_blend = 13.5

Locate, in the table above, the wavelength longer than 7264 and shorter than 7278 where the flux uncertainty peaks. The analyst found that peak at 7275.20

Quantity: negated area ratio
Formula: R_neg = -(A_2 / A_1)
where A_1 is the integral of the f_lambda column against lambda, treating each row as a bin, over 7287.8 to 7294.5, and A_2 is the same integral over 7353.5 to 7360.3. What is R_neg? -0.95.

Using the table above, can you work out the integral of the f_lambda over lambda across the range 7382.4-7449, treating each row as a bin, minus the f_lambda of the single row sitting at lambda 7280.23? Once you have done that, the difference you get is 1495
